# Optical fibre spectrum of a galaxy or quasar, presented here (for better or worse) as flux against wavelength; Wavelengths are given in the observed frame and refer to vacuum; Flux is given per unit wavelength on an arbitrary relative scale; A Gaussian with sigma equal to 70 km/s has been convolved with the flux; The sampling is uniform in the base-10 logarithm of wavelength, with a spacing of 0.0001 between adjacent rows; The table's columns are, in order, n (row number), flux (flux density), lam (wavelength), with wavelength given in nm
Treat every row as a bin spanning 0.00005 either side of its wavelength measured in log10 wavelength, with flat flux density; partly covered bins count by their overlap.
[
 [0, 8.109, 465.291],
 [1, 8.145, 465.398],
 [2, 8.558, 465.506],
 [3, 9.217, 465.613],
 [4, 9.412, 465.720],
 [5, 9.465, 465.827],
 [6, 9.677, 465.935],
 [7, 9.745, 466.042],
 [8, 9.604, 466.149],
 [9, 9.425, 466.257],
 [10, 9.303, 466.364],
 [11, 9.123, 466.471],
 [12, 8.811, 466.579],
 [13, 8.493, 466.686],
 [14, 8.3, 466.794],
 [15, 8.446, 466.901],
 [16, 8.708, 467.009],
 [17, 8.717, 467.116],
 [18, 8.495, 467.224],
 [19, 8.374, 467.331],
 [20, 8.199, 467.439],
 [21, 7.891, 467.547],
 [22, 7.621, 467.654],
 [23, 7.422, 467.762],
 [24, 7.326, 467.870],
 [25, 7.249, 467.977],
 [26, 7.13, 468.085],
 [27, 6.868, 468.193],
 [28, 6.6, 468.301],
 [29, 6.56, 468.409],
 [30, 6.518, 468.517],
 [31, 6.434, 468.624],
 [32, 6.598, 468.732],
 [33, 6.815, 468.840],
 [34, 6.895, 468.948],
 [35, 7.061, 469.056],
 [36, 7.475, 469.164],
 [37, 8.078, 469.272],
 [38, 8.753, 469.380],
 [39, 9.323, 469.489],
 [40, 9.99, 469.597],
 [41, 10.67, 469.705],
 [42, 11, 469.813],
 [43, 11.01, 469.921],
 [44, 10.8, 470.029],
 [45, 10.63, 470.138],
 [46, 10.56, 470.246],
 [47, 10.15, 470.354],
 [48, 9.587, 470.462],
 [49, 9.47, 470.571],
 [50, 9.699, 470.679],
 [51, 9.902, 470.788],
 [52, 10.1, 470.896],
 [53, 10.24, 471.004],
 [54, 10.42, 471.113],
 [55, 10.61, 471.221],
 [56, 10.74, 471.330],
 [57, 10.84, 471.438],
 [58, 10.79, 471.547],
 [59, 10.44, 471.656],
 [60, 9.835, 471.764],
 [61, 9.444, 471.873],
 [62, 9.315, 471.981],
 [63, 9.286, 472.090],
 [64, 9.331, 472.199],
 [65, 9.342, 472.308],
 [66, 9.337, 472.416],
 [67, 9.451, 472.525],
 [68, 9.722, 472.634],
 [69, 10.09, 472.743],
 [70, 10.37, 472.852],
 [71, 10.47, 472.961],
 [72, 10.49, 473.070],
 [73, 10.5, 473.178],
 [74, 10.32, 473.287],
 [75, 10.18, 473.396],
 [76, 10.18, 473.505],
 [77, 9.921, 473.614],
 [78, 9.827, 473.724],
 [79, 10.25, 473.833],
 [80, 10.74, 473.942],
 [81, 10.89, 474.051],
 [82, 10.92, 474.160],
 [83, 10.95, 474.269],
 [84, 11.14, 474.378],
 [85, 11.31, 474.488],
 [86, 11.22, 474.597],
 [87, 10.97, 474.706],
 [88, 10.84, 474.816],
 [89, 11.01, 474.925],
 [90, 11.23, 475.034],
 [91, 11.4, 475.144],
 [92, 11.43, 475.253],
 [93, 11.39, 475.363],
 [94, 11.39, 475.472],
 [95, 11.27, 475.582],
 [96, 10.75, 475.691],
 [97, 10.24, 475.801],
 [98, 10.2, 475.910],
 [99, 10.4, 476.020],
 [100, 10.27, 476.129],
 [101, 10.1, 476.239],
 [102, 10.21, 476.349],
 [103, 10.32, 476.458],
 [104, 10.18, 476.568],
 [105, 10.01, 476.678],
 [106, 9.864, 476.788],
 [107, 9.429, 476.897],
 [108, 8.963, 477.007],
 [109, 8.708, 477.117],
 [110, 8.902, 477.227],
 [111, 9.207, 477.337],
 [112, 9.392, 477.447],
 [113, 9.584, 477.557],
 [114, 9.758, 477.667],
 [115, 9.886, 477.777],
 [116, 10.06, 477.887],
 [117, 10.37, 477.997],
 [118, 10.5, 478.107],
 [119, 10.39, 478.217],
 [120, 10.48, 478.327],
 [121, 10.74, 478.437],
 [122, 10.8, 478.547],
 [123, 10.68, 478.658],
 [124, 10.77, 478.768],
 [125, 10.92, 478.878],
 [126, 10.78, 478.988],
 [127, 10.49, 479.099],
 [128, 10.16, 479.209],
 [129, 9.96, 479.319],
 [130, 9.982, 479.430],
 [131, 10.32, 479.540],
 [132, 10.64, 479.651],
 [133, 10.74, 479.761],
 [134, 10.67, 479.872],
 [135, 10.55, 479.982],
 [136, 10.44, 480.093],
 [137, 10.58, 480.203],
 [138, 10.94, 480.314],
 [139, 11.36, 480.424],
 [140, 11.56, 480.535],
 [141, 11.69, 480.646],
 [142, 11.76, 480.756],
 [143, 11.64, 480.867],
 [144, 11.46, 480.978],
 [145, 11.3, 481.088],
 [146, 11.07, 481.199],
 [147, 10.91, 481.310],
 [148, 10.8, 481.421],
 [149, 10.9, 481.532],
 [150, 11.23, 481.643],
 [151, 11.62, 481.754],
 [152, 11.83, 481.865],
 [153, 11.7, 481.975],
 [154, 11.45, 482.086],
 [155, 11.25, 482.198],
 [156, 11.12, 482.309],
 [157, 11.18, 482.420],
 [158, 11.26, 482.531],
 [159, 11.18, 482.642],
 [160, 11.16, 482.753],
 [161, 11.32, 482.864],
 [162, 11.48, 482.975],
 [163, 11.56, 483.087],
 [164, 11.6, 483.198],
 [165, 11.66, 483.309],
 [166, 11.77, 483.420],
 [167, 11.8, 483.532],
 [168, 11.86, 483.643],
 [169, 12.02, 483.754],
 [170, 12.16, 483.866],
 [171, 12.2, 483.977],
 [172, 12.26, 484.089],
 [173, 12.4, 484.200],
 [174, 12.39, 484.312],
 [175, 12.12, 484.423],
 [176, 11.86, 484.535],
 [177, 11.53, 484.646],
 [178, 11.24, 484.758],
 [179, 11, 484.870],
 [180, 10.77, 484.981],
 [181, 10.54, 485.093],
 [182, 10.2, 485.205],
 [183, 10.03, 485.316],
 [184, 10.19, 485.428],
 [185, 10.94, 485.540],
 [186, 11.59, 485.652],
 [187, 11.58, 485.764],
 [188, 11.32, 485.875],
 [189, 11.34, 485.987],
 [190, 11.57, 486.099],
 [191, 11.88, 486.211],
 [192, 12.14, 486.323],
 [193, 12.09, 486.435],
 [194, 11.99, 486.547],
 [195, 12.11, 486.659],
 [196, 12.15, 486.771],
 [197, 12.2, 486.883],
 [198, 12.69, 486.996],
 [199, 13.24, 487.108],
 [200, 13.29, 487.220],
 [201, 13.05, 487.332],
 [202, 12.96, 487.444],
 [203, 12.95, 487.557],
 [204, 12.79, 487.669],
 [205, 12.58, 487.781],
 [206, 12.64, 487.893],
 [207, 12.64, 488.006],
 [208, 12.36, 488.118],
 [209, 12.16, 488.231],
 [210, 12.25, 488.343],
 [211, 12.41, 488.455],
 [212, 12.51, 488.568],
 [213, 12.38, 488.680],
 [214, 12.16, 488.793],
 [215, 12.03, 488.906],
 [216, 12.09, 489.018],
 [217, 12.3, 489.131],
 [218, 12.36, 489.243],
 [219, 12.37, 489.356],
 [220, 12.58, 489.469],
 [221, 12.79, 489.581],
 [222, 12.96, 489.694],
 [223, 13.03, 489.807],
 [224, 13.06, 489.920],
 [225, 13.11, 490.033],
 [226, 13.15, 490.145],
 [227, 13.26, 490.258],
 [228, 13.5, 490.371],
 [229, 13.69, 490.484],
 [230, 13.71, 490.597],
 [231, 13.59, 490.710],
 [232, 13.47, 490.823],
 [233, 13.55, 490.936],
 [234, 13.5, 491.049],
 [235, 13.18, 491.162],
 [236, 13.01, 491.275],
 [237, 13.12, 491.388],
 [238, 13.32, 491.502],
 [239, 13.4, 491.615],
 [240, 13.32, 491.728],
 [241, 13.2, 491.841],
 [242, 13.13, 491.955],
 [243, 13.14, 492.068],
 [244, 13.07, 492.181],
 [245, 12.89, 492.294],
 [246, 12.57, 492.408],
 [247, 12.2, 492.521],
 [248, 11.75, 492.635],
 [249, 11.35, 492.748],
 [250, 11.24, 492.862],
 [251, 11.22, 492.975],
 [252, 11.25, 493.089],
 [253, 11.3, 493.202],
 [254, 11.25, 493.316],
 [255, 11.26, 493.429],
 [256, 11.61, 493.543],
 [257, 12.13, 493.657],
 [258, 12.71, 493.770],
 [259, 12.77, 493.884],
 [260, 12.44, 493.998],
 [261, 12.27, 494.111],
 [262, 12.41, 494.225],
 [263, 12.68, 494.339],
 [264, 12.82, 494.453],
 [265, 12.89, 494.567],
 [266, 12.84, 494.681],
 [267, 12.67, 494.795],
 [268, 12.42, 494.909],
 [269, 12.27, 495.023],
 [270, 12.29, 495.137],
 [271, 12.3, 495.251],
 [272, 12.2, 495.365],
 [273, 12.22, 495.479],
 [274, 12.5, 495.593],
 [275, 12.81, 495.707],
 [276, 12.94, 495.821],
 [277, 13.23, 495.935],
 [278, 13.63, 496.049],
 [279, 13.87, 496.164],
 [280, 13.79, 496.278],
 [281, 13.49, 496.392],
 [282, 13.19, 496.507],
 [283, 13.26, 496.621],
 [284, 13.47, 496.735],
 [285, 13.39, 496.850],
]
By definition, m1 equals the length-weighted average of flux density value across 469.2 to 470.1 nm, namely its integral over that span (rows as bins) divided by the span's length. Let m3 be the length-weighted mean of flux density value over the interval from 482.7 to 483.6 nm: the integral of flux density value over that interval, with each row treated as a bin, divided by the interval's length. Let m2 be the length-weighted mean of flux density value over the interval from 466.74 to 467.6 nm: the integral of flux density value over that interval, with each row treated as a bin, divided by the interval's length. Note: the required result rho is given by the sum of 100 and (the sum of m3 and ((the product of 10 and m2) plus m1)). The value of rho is 205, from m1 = 9.9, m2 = 8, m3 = 11.6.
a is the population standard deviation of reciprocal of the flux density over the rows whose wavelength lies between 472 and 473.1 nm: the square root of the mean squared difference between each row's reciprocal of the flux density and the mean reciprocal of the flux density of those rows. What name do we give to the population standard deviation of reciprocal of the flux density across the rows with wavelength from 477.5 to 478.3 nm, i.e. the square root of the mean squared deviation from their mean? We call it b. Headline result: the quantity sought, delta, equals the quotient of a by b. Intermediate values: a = 0.005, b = 0.0032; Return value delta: 1.5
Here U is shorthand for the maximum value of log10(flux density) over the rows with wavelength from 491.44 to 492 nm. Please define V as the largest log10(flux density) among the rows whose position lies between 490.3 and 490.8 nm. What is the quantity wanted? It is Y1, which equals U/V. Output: 0.99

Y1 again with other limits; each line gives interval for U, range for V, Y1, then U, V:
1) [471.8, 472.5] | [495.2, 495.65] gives 0.89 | 0.98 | 1.10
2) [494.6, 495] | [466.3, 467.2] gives 1.14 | 1.11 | 0.97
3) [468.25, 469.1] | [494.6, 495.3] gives 0.77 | 0.85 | 1.11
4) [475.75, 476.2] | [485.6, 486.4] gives 0.94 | 1.02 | 1.08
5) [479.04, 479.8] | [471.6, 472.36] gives 1.01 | 1.03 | 1.02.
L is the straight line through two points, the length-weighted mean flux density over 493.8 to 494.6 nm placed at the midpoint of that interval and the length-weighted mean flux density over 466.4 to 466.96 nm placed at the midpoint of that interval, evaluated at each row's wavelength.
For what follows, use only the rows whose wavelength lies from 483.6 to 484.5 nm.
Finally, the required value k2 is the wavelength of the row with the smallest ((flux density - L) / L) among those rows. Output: 483.643 nm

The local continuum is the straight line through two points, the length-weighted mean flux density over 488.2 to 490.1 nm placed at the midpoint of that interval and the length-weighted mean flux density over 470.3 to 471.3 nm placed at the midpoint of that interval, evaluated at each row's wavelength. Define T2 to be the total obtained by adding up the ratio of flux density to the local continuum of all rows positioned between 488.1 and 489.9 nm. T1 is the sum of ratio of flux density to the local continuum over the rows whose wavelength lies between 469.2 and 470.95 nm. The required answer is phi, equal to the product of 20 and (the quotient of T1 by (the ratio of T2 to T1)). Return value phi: 325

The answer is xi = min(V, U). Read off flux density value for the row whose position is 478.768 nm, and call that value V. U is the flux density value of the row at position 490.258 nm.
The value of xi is 10.8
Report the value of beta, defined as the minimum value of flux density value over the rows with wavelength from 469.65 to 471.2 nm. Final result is 9.47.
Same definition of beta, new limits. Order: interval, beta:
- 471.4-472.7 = 9.286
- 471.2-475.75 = 9.286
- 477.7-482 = 9.886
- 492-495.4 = 11.22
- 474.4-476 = 10.2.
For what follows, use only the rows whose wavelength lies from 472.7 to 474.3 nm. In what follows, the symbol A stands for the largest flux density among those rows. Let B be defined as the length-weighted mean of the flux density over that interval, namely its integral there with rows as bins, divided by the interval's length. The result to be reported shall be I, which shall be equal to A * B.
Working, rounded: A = 10.95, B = 10.4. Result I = 114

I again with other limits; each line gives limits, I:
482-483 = 129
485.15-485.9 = 125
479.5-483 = 132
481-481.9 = 133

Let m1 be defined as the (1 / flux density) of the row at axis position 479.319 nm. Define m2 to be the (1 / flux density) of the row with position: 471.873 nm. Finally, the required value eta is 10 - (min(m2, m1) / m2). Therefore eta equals 9.05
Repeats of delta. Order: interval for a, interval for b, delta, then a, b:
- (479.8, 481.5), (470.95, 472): 0.7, 0.004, 0.0052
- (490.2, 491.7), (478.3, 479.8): 0.4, 0.001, 0.0028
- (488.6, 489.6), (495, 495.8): 1.1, 0.001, 0.0013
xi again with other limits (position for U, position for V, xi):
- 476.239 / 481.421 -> 10.1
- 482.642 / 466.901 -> 8.4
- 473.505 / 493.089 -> 10.2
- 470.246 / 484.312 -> 10.6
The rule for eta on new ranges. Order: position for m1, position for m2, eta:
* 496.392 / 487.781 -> 9.07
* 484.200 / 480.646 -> 9.06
